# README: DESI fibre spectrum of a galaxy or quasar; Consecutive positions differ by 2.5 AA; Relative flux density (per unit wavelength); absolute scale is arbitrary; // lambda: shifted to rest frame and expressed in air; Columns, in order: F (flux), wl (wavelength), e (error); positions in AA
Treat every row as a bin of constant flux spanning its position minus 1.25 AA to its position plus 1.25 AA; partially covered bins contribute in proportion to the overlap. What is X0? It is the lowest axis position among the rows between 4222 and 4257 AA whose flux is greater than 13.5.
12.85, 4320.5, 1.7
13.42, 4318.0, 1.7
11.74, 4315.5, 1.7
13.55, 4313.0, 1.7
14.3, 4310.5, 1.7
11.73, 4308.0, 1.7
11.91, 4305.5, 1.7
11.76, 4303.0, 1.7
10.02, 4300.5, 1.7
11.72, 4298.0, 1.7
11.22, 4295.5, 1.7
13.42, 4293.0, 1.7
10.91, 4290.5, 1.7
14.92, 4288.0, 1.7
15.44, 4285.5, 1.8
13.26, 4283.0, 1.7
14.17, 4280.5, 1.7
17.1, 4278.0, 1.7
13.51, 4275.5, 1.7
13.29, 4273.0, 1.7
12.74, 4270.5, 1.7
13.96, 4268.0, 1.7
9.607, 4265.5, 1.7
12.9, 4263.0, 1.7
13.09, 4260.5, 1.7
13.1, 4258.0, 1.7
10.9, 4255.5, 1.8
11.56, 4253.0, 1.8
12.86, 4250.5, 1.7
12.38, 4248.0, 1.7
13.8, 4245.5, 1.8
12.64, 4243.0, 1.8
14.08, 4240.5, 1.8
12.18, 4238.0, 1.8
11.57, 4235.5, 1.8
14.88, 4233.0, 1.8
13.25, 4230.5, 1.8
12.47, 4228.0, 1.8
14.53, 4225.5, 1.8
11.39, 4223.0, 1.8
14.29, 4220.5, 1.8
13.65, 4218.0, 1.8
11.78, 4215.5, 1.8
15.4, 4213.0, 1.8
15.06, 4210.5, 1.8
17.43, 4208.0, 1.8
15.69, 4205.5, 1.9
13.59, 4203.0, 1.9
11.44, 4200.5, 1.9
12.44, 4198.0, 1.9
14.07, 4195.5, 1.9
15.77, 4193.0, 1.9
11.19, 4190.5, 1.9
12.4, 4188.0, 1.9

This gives 4225.5 AA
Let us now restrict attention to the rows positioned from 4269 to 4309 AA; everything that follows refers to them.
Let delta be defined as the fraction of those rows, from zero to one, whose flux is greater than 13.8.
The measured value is 0.25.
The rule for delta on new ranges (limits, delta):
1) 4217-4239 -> 0.33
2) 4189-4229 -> 0.50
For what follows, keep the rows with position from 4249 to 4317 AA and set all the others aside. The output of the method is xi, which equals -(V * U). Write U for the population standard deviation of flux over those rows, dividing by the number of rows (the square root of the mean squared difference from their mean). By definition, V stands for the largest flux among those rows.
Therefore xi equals -28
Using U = 1.6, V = 17.1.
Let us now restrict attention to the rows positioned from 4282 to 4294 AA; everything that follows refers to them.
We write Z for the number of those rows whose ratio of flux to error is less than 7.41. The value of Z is 1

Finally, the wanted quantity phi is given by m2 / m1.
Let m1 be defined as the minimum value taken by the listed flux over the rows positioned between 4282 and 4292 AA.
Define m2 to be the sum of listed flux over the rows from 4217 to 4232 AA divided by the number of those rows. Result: 1.22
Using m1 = 10.91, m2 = 13.3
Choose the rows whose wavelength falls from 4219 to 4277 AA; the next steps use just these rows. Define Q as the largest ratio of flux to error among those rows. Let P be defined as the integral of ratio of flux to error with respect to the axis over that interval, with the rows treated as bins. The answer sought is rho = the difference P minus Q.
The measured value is 416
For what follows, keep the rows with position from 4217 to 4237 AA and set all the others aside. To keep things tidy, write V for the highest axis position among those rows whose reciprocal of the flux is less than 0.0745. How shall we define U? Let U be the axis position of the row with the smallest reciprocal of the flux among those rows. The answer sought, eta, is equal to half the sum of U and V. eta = 4233.0 AA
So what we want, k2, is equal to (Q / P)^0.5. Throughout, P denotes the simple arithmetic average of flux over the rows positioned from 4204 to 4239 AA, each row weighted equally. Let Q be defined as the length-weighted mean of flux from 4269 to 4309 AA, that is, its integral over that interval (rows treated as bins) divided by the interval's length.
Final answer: 0.97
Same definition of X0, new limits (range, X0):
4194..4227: 4195.5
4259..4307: 4268.0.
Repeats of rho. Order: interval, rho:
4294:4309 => 94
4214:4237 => 159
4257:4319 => 459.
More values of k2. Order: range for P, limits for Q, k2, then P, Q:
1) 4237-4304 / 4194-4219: 1.05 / 12.8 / 14.1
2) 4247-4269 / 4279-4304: 1.02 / 12.3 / 12.7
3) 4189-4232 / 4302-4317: 0.96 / 13.7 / 12.5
